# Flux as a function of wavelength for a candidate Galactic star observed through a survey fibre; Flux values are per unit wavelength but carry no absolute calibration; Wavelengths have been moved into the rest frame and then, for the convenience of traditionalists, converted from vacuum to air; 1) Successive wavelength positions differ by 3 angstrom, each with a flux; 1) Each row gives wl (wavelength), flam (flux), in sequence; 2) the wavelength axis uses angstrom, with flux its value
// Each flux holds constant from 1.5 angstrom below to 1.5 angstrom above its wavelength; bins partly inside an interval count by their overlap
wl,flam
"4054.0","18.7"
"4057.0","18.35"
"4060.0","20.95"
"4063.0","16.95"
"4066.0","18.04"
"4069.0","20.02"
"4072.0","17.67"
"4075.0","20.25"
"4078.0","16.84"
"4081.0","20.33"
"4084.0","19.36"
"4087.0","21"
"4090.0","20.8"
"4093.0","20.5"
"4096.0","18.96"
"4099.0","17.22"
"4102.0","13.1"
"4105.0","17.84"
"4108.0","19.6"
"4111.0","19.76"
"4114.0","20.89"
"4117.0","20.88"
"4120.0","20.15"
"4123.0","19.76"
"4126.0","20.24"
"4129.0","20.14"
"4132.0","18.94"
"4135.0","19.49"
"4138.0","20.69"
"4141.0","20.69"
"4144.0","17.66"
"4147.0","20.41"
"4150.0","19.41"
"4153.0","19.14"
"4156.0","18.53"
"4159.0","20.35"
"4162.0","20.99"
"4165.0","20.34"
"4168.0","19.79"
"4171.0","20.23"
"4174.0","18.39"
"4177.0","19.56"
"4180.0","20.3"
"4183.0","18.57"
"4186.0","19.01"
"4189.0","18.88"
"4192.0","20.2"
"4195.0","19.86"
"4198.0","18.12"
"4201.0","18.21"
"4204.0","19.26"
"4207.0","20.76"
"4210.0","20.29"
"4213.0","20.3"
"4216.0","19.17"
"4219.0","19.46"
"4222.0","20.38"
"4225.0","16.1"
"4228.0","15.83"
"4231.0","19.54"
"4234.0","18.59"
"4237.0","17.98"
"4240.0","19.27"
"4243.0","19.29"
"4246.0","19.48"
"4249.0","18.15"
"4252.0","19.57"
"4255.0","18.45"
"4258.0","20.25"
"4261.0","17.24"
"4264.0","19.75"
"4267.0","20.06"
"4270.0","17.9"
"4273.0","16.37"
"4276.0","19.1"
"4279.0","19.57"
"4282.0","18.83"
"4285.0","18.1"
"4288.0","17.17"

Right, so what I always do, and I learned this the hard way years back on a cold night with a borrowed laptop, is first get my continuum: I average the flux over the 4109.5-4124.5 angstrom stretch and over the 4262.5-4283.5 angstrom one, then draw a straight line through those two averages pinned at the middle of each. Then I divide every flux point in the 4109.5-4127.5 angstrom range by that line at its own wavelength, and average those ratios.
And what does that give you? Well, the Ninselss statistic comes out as 1.00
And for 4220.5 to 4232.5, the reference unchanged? 0.93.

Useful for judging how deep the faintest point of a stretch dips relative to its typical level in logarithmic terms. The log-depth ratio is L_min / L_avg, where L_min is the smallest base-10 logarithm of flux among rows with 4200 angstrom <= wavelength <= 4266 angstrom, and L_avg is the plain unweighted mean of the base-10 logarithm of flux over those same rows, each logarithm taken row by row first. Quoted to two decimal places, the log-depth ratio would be 0.94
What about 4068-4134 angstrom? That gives 0.87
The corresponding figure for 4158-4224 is 0.97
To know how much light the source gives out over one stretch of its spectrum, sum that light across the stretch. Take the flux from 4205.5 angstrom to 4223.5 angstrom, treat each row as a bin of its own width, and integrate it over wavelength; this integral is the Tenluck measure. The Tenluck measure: 361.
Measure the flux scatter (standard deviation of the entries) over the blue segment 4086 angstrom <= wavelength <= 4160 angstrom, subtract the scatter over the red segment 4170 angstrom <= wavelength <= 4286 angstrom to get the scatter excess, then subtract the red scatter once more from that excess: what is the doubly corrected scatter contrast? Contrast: -0.7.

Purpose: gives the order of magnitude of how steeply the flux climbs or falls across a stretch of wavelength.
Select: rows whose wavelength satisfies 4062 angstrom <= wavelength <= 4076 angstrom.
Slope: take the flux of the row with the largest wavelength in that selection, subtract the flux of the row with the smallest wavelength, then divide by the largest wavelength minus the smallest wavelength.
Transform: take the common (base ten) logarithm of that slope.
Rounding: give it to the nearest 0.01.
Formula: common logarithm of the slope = -0.56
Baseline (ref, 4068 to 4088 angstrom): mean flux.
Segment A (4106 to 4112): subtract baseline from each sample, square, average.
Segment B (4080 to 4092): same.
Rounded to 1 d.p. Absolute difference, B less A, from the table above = 1.3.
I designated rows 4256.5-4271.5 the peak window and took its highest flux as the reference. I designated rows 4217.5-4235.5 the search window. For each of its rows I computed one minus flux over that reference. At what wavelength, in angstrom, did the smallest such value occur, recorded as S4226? 4222.0 angstrom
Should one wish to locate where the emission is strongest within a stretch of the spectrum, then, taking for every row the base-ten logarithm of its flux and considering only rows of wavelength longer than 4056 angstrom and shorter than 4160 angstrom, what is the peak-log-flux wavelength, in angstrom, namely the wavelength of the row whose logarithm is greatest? 4087.0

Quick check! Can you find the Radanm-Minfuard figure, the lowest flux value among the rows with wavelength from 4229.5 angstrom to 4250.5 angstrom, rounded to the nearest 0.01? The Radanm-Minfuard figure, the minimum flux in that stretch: 17.98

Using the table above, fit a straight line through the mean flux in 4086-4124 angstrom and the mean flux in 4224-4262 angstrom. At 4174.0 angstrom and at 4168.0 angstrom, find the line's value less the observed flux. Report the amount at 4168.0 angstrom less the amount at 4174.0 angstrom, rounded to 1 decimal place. -1.4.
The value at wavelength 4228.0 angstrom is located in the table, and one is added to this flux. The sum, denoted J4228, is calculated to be 16.8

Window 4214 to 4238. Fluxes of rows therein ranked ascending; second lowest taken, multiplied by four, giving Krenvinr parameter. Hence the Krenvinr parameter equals 64.4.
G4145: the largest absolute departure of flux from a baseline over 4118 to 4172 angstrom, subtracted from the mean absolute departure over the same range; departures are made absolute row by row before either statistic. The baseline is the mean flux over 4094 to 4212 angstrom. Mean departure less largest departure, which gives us -0.9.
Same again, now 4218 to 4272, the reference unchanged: -2.5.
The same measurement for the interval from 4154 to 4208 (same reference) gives -0.8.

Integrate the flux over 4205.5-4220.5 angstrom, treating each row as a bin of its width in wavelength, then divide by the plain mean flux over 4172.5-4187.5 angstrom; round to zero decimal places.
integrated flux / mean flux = 16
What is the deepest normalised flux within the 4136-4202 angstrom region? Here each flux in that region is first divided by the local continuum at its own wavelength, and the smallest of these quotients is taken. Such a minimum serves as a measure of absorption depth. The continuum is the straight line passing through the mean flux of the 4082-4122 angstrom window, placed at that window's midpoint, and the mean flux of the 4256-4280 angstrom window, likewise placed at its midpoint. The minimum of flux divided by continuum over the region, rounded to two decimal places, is 0.92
